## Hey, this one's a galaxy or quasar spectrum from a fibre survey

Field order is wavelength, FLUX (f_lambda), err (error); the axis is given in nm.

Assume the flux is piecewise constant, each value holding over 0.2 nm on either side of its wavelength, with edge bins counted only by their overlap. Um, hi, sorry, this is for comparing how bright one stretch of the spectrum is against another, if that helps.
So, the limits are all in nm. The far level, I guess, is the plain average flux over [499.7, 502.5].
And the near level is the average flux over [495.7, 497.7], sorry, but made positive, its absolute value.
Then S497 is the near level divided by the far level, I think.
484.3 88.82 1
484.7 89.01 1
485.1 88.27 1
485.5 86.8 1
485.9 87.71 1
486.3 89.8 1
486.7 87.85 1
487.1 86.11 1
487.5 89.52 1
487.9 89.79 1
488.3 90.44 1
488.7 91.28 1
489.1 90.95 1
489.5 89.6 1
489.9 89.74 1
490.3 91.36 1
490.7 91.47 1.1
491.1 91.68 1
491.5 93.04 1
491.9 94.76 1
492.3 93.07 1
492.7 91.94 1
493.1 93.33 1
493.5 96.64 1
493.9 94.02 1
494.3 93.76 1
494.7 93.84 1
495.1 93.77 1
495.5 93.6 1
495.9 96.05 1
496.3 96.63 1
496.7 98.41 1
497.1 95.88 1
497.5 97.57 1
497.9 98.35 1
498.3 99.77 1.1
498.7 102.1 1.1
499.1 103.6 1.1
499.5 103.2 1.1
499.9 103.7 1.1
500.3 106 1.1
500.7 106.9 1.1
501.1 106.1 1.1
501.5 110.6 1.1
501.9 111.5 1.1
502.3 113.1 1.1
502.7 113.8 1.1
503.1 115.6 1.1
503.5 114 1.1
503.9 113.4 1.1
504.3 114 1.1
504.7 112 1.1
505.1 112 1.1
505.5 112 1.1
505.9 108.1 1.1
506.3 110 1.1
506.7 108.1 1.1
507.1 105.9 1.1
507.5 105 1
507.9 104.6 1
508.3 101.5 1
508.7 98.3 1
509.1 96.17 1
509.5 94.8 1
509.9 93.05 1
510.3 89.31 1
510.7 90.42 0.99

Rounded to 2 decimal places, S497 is 0.90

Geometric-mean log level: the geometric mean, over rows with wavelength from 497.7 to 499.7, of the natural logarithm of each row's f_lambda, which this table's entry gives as 4.62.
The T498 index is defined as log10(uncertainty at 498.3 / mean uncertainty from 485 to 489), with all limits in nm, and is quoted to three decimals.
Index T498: 0.041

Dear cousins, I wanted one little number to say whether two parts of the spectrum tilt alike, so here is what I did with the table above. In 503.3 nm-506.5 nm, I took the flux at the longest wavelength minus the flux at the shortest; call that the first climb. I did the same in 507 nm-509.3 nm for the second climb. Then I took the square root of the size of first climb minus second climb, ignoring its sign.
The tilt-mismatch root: 2.39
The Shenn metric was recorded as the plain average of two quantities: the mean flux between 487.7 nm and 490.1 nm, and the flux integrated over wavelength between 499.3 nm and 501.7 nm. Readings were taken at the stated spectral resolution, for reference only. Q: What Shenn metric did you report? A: 172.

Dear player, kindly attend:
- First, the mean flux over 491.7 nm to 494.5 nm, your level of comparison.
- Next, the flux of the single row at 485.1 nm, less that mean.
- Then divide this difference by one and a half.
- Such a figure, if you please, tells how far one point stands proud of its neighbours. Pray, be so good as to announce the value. -4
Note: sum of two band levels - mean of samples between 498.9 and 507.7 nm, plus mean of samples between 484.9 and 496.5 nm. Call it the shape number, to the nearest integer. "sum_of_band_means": 201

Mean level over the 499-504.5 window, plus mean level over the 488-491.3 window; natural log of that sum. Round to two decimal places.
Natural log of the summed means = 5.30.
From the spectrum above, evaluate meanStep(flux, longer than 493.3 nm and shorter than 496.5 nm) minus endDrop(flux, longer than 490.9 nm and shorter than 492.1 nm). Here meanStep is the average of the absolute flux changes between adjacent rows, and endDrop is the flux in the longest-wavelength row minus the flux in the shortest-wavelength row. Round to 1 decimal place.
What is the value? -2.2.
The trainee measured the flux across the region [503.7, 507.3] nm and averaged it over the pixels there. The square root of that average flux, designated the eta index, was 10.52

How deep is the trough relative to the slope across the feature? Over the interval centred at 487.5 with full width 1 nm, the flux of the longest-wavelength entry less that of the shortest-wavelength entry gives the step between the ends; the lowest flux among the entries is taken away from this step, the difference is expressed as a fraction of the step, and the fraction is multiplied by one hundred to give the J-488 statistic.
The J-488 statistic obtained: -2240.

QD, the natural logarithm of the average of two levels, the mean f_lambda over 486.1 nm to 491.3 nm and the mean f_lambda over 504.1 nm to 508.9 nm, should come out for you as 4.59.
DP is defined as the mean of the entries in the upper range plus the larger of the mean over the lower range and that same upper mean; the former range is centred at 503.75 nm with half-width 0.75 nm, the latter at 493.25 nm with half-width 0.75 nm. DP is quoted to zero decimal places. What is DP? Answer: 228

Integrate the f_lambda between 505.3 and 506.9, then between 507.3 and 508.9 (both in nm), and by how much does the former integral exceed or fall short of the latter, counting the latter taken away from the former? 12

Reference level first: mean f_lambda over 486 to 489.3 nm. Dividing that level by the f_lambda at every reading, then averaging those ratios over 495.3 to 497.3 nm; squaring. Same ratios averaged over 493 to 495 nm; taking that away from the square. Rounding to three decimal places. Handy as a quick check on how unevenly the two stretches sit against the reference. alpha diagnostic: -0.082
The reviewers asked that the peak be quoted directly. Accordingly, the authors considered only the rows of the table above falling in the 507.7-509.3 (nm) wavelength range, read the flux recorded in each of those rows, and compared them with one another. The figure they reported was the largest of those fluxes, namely 104.6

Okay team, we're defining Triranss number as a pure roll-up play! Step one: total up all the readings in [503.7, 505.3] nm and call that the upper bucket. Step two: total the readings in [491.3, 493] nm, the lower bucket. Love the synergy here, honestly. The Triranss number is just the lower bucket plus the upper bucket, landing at 824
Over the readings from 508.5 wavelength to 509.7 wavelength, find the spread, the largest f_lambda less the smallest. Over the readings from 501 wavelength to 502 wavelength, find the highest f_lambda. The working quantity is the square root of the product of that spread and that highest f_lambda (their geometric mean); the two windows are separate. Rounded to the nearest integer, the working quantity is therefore 20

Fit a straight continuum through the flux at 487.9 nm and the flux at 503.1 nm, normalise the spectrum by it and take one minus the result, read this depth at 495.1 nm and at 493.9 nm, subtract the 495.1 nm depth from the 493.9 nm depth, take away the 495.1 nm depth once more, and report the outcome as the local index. -0.10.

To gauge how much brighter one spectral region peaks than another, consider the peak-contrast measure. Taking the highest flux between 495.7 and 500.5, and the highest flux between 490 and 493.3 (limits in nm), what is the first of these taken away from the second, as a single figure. -11.2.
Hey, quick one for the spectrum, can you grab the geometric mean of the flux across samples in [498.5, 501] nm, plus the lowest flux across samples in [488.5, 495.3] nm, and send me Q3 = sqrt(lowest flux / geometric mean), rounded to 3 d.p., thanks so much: 0.927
